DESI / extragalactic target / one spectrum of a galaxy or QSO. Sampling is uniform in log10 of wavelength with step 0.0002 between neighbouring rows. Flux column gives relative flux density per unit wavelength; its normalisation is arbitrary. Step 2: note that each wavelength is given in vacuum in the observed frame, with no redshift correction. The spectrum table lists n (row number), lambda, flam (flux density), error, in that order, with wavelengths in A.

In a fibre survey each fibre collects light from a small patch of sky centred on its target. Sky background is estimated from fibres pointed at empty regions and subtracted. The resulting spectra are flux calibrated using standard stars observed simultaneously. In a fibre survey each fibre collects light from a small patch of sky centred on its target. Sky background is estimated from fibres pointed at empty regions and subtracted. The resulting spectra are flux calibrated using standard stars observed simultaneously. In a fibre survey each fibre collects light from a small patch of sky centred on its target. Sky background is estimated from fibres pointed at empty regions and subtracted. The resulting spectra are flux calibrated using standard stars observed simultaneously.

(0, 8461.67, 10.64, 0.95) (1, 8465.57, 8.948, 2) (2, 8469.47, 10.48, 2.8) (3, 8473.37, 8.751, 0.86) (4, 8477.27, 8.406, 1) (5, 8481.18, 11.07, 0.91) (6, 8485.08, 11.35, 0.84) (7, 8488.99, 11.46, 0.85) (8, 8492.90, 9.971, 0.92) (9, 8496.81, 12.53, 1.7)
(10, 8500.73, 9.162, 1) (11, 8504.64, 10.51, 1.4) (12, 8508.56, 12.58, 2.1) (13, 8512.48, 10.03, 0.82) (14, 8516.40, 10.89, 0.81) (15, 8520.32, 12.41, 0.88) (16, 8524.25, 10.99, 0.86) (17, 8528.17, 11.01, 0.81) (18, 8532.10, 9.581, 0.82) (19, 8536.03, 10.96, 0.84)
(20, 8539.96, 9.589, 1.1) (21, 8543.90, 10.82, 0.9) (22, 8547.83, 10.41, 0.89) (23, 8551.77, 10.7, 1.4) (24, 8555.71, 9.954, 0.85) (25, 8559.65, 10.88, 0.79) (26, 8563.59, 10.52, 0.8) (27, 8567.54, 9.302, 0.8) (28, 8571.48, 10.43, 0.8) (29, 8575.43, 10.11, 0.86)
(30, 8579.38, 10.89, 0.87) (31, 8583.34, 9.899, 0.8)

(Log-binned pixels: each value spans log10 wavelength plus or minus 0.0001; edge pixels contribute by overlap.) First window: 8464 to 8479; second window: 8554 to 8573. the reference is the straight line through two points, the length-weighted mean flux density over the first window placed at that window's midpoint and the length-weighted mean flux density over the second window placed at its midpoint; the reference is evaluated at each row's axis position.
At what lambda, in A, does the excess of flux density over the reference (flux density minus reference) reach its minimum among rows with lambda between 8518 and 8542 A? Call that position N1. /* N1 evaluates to 8539.96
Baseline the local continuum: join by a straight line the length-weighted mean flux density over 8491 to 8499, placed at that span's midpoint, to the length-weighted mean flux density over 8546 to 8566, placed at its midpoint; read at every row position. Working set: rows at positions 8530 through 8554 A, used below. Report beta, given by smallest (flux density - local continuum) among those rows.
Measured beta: -1.17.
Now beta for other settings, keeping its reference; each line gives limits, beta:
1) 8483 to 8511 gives -1.96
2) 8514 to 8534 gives -1.17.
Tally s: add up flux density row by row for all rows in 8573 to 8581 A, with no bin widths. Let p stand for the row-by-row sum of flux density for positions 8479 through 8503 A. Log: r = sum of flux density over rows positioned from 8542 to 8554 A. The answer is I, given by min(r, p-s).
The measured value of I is 32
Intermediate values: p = 66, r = 32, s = 21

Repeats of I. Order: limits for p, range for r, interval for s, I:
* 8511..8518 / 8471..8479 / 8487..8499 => -13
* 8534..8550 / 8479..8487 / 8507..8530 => -26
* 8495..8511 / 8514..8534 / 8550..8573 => -17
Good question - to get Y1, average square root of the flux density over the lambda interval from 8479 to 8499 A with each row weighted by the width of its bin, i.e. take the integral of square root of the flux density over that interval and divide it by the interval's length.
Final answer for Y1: 3.35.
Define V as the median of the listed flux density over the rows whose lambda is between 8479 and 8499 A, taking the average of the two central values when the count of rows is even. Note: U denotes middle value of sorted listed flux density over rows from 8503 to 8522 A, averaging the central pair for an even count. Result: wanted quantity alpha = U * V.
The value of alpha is 124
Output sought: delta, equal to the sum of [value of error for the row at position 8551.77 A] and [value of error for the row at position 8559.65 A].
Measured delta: 2.19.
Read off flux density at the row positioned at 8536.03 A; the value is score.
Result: 10.96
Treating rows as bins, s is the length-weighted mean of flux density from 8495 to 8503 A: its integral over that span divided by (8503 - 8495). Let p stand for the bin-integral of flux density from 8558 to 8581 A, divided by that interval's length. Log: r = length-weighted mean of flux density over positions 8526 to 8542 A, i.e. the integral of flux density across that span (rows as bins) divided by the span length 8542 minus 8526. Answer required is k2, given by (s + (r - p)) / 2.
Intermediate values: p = 10.3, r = 10.3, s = 10.80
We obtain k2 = 5.4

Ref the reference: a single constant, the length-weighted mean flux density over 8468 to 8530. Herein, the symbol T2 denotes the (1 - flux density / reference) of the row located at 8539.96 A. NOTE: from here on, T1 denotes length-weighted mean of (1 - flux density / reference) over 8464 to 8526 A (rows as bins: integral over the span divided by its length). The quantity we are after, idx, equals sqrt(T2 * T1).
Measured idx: 0.035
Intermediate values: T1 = 0.011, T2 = 0.11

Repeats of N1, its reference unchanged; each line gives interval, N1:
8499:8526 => 8500.73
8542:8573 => 8567.54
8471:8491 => 8477.27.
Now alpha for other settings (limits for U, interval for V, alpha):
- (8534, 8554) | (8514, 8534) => 118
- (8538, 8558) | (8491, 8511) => 109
